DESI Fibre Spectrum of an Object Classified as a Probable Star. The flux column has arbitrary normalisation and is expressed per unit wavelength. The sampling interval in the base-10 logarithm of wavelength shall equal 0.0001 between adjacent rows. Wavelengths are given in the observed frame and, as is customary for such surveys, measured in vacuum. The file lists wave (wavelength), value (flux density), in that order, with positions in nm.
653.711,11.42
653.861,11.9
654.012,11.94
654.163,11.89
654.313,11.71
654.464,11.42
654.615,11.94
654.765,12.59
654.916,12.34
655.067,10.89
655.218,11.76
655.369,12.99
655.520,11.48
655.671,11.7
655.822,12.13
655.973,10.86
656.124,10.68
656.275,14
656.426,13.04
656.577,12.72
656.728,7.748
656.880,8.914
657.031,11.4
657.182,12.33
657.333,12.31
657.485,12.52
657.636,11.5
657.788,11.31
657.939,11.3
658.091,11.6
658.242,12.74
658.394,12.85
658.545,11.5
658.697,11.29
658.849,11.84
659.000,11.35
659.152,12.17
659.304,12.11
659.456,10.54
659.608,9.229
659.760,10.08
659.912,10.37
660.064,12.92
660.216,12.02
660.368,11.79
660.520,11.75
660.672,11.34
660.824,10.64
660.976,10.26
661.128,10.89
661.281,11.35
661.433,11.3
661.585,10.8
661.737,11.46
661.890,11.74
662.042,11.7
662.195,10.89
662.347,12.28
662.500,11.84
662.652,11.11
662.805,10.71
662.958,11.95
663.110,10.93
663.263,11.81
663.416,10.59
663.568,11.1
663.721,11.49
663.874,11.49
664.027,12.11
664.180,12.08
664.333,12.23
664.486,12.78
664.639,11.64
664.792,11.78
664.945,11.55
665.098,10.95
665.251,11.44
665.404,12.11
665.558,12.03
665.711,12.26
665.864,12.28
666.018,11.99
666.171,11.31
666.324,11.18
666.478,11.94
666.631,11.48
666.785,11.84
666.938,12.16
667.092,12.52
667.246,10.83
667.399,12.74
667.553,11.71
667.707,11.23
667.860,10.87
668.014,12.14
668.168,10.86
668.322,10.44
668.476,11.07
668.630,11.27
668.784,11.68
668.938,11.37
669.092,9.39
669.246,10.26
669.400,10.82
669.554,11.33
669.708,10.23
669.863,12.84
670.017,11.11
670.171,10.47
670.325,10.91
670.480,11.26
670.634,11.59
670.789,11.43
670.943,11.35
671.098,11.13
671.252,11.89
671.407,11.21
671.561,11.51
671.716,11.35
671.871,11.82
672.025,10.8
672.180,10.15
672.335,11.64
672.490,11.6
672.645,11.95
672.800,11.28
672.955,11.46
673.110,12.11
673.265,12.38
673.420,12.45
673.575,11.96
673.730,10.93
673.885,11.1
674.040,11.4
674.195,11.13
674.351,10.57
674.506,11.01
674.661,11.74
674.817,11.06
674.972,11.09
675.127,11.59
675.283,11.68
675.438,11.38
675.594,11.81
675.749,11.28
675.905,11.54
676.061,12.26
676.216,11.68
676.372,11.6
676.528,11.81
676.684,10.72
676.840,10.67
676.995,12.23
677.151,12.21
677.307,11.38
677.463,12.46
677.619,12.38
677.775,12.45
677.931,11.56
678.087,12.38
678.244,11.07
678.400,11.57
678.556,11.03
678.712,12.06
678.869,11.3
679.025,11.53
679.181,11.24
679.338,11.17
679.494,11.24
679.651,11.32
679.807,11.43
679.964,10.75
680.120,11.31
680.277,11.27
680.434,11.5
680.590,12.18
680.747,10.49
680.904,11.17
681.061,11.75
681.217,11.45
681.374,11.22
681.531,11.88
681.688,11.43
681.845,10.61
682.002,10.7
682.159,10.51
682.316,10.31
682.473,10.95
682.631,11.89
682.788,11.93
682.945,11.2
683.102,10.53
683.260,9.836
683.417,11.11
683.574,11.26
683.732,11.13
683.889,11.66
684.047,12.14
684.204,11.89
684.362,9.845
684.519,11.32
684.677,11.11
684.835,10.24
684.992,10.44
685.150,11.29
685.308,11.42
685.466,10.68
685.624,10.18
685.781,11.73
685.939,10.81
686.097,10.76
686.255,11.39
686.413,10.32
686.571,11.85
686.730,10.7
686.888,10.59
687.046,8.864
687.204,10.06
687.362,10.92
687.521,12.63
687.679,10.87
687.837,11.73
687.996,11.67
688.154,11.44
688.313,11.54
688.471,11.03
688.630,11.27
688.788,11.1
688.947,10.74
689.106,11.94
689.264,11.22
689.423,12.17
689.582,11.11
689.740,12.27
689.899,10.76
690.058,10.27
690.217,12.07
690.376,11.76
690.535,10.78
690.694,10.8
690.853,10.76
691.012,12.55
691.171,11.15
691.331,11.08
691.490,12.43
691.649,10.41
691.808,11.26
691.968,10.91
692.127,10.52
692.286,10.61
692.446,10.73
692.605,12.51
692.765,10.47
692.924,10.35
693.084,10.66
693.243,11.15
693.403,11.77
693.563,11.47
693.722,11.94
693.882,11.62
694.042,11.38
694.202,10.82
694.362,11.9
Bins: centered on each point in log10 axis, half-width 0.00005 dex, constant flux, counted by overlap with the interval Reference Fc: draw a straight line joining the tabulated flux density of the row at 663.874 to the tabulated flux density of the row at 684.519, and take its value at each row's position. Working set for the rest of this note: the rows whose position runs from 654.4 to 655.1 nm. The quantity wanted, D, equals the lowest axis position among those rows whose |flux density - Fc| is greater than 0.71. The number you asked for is 654.765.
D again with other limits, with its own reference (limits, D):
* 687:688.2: 687.046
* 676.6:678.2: 676.840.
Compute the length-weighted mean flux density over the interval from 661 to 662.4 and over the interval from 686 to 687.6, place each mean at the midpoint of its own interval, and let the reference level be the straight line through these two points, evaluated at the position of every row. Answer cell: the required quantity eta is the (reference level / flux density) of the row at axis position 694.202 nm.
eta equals 0.98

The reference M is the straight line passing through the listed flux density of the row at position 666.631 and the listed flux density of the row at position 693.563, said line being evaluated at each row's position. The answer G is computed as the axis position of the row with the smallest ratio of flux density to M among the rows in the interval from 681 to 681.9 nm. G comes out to 681.845 nm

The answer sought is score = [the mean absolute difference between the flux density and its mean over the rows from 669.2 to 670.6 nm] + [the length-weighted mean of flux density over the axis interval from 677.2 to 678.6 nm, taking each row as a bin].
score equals 12.4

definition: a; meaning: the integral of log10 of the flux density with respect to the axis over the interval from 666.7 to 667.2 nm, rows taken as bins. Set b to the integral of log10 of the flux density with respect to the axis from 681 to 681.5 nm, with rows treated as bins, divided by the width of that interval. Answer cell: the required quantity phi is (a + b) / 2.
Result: 0.801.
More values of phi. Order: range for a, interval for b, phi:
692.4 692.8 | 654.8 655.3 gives 0.745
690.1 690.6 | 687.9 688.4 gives 0.796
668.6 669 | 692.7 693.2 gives 0.724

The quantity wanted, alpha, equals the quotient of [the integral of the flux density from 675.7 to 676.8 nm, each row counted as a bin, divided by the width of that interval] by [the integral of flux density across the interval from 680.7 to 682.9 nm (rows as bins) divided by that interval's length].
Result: 1.03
